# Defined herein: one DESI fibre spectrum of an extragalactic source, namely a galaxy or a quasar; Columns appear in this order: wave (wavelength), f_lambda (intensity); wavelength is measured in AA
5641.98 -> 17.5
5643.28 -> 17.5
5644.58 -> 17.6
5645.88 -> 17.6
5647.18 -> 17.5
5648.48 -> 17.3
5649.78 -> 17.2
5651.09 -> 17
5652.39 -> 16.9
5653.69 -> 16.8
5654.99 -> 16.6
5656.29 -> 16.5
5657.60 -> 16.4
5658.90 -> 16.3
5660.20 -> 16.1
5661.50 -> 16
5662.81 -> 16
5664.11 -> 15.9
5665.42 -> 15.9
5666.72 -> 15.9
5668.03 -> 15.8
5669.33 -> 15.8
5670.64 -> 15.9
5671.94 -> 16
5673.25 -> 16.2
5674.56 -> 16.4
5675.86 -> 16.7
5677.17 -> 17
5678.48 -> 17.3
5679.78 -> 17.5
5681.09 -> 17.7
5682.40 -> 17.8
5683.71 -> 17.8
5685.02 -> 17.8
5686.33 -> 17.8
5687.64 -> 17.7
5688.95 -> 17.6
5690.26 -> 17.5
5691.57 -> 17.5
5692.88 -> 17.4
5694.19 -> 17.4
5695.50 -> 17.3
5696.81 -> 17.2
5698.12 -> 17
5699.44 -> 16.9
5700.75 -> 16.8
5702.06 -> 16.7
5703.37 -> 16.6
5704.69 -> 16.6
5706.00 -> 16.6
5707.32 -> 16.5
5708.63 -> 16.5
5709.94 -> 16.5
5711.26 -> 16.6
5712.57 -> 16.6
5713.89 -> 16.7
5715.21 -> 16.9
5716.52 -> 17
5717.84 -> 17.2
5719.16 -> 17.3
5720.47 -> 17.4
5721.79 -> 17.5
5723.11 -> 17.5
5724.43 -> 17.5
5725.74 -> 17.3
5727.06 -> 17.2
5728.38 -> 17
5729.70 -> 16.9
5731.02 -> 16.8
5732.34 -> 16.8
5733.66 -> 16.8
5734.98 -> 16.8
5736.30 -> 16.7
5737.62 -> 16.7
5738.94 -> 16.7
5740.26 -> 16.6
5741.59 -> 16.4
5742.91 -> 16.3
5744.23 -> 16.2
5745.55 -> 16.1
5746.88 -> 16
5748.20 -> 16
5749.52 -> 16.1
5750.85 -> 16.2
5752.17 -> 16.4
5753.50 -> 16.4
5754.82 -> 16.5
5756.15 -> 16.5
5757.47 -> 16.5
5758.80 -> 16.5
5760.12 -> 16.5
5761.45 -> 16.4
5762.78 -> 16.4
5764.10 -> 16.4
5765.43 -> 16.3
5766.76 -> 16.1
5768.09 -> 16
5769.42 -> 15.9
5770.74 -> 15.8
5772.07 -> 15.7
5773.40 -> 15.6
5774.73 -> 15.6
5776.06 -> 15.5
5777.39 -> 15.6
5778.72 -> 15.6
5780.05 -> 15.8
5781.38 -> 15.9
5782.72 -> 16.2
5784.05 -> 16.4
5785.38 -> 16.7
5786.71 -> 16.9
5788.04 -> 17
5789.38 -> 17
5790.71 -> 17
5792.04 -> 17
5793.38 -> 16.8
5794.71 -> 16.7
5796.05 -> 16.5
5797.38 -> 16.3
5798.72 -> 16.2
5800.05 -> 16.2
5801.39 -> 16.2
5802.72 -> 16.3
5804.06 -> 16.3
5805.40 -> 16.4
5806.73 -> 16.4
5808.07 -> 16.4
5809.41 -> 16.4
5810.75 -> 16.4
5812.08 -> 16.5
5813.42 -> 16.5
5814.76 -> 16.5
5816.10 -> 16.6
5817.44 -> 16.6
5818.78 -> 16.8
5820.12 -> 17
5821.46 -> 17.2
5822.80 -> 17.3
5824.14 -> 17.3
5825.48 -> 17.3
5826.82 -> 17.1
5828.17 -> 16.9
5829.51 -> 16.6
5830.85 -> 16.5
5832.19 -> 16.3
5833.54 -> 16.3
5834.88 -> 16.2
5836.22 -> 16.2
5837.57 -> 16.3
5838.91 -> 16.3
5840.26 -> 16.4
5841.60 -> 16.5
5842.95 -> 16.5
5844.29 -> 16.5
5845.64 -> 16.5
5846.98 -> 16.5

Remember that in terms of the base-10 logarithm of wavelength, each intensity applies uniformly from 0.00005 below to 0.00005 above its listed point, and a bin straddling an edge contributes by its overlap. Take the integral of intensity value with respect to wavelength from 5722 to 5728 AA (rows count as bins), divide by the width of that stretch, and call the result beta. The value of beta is 17.4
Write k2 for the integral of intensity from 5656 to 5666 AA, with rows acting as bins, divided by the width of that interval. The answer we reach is 16.1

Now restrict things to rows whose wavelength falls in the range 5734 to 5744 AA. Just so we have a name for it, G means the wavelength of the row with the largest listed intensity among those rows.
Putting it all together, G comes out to 5734.98 AA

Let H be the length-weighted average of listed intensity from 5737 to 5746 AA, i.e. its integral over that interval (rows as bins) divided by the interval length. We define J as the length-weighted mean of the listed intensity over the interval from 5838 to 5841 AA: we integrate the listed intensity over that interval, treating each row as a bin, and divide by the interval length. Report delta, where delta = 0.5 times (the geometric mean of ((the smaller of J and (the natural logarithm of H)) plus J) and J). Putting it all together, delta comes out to 8.86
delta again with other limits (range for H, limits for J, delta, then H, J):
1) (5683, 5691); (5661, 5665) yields 8.65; 17.7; 15.9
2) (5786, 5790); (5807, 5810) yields 8.86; 17.0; 16.4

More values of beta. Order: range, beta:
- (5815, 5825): 17.0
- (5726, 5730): 17.1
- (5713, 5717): 16.8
